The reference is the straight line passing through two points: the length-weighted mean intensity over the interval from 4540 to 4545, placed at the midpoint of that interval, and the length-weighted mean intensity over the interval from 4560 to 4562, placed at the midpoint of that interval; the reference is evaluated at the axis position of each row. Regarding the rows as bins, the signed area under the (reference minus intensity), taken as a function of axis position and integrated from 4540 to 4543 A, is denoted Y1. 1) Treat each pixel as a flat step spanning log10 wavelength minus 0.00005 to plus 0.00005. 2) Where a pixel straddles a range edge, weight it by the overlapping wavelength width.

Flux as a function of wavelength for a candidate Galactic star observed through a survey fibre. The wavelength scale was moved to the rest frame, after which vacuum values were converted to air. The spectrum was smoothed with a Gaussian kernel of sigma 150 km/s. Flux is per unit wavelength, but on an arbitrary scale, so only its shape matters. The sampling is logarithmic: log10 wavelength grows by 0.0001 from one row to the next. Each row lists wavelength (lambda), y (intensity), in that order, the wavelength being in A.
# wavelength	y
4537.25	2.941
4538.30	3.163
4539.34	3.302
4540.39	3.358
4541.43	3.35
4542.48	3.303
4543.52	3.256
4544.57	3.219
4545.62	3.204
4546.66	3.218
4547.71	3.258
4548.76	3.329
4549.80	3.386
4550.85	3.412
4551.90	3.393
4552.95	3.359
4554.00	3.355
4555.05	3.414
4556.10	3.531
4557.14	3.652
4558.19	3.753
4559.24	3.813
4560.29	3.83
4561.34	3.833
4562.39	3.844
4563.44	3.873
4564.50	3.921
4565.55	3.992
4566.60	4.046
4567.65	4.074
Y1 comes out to -0.2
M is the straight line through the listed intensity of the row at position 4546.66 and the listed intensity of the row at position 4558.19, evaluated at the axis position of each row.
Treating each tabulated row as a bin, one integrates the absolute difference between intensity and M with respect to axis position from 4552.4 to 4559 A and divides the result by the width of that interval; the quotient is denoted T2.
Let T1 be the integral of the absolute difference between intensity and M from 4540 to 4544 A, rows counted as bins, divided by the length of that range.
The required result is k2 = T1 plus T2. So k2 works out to 0.43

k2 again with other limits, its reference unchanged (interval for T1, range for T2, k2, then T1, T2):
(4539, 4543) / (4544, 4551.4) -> 0.40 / 0.37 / 0.03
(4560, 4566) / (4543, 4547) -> 0.18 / 0.09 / 0.08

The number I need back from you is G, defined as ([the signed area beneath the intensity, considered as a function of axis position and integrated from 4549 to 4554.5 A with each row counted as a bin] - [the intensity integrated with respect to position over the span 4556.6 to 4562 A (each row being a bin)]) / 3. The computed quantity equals -0.6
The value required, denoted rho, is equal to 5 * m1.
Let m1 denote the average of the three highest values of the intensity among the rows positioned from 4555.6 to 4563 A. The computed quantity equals 19.2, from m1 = 3.84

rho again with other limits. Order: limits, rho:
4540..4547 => 16.7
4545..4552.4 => 17.0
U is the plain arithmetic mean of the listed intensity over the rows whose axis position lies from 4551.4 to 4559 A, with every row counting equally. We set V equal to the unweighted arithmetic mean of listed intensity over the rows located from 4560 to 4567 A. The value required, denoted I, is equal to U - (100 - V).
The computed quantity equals -92.60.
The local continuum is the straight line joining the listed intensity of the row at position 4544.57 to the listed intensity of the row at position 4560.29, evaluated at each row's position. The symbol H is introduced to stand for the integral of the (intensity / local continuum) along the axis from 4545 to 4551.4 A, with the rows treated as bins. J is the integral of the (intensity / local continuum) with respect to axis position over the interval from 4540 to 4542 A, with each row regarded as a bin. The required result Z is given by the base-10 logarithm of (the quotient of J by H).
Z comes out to -0.46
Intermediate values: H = 6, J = 2.2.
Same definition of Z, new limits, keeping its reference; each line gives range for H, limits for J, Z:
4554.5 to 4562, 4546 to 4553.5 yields 0.00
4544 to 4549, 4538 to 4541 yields -0.18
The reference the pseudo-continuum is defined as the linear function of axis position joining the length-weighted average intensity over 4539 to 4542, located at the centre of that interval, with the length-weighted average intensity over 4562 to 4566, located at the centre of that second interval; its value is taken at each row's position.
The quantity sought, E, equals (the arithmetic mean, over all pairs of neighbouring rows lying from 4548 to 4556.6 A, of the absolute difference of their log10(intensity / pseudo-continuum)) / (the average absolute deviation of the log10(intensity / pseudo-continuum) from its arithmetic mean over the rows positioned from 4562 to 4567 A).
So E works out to 1.3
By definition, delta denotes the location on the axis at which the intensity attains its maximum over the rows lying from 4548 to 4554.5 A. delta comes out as 4550.85 A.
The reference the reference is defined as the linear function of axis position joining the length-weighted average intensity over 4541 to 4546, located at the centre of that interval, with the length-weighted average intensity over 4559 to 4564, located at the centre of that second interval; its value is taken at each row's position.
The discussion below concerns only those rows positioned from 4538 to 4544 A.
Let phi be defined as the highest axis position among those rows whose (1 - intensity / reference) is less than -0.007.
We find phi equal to 4542.48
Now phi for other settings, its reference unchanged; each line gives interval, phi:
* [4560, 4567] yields 4566.60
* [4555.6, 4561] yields 4560.29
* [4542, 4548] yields 4542.48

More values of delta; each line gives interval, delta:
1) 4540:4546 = 4540.39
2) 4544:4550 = 4549.80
